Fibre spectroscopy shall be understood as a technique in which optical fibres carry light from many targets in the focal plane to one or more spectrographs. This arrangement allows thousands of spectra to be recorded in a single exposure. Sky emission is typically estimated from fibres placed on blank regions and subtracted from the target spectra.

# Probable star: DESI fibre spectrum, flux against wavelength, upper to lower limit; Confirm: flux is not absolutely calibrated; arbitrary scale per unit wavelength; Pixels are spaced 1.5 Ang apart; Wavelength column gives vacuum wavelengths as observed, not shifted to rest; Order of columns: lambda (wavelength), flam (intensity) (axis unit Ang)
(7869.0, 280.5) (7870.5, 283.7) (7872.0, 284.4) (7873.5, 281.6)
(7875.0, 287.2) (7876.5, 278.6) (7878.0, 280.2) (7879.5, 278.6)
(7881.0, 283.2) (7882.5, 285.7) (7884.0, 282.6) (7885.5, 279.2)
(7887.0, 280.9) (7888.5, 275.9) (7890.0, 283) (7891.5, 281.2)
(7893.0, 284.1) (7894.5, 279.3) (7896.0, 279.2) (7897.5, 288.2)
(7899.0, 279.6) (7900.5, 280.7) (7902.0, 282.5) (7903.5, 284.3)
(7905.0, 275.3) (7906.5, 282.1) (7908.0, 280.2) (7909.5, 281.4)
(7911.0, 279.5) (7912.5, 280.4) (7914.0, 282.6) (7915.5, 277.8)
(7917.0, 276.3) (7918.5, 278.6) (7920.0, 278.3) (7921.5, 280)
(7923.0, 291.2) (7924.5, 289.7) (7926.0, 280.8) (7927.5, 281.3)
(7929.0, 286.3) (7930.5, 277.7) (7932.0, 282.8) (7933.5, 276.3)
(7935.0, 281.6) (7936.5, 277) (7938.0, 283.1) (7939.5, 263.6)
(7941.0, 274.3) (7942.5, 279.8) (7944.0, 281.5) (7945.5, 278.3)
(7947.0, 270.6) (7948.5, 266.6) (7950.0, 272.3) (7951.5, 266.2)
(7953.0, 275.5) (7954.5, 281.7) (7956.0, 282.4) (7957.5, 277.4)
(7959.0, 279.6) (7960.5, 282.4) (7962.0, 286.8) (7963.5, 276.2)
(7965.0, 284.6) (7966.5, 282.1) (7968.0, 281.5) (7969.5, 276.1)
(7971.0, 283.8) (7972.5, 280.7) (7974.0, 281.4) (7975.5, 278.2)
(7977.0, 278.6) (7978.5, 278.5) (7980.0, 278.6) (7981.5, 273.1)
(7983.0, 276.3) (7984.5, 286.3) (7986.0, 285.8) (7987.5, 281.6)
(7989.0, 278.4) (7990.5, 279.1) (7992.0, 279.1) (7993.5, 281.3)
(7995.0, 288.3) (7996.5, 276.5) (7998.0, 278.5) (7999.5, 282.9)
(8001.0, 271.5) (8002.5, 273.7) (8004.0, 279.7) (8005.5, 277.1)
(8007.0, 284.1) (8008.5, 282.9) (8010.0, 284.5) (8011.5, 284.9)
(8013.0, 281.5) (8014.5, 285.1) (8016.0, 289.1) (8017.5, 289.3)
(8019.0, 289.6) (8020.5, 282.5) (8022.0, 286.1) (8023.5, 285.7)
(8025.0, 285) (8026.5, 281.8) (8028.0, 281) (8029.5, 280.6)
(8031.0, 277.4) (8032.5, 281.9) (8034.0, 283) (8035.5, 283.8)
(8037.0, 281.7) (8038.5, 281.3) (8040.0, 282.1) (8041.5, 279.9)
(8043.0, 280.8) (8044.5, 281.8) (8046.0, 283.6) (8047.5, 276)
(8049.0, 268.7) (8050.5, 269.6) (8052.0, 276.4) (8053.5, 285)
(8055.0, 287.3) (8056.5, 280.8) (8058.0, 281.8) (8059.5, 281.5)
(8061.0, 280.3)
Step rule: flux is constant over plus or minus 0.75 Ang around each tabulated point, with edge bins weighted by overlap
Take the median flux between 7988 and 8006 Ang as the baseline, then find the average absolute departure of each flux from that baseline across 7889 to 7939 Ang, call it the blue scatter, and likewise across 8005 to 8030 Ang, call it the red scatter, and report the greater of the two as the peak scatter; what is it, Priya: 5.6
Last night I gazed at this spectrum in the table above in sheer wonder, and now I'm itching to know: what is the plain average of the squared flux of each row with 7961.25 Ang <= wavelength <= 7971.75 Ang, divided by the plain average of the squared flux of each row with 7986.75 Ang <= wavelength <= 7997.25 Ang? 1.01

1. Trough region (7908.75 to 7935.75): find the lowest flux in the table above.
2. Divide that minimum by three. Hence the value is 92.1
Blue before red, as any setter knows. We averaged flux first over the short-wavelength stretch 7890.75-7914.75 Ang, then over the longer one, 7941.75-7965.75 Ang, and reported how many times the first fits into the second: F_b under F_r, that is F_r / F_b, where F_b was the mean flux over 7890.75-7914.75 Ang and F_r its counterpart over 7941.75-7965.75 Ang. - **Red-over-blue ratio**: 0.99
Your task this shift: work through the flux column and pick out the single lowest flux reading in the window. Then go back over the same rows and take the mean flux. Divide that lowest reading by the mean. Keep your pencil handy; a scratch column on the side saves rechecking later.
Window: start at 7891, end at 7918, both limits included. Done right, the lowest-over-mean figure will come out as 0.980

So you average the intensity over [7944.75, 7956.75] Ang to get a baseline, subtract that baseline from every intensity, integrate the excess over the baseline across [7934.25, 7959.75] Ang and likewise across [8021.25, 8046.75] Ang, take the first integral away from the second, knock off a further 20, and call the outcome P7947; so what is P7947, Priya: 139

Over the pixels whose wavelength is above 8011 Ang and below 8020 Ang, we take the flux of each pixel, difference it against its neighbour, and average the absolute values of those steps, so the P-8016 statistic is 2.3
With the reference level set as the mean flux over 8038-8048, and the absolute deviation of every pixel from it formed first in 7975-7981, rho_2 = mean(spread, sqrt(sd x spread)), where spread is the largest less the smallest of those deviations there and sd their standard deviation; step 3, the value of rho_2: 0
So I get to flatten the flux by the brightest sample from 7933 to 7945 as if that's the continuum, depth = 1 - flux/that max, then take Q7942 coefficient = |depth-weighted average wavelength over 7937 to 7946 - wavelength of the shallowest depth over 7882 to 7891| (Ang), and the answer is 58.6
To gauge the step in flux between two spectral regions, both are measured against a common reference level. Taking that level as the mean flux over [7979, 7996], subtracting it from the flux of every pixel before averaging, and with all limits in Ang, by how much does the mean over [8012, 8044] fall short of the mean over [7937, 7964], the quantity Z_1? -7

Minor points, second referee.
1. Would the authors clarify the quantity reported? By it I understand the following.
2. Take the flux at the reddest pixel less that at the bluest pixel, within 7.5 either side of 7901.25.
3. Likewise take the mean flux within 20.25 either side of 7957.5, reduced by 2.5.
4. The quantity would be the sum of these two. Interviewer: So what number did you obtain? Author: 276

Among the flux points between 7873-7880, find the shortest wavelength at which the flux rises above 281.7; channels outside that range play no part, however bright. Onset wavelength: 7875.0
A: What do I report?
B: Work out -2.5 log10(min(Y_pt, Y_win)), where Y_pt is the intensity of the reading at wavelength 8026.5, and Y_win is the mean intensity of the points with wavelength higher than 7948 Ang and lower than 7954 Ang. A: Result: -6.08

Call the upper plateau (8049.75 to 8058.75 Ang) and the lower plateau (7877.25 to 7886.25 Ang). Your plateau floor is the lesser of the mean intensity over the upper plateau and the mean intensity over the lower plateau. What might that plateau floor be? 280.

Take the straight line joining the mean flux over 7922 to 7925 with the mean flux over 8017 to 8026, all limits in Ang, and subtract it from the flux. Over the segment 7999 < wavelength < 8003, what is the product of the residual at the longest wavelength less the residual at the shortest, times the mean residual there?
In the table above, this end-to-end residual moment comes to 101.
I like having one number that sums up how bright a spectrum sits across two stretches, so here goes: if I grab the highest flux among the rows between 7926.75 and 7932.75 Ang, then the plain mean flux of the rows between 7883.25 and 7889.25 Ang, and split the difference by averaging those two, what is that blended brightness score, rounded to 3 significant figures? 283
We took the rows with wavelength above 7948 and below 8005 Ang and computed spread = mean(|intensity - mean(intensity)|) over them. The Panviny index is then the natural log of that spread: 1.31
